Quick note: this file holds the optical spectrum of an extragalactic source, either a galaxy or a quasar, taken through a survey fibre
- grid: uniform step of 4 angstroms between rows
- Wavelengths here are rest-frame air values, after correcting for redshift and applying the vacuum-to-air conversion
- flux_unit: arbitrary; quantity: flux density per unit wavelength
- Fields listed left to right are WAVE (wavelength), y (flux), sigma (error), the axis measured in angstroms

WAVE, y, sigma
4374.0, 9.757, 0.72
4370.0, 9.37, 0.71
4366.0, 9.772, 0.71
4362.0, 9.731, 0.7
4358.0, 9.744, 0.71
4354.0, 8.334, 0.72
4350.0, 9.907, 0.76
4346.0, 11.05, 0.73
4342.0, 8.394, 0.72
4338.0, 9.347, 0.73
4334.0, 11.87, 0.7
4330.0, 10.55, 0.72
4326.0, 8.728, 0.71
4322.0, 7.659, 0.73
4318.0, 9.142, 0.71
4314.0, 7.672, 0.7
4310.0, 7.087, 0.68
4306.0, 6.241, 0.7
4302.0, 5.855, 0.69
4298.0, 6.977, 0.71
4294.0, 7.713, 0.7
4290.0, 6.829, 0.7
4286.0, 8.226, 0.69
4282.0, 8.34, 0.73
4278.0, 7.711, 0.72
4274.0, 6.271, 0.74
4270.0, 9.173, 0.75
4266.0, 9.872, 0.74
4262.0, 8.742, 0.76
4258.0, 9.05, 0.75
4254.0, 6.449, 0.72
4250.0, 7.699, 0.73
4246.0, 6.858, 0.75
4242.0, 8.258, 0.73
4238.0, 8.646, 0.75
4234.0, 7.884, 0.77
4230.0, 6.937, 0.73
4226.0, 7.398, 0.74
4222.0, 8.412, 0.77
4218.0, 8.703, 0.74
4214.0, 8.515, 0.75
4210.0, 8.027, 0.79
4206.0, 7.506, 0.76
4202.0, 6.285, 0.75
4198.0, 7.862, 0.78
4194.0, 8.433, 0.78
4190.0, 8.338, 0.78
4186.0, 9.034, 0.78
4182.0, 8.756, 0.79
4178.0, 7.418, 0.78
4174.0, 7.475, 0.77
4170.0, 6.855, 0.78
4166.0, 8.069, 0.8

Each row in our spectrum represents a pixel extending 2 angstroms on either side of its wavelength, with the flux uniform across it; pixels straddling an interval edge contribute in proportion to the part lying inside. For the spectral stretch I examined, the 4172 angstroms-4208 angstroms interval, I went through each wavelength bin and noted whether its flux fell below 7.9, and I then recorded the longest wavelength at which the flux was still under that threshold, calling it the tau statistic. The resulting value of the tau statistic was 4206.0 angstroms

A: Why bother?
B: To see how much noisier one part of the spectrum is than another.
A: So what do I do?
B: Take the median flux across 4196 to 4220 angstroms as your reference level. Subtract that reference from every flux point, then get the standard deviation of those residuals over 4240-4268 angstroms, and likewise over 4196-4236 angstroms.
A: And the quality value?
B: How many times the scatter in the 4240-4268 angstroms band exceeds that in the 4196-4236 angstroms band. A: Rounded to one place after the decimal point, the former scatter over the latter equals 1.6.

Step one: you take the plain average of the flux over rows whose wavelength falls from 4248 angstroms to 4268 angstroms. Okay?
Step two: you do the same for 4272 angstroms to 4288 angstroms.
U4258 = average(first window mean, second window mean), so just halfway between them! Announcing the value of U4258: 8.00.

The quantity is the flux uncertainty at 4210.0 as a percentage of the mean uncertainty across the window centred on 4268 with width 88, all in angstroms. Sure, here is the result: 109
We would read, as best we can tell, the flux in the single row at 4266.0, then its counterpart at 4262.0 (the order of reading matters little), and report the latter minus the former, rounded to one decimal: -1.1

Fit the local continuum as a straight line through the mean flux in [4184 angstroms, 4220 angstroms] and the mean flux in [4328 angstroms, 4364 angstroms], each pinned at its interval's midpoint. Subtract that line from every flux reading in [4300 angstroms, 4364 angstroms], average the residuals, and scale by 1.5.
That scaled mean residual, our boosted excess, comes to -1.3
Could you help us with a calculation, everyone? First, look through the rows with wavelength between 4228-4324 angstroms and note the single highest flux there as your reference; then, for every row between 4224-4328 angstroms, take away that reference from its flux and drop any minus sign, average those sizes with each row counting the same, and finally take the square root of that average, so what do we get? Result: 1.46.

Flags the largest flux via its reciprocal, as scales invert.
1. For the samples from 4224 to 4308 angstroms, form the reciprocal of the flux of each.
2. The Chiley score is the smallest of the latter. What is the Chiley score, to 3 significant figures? 0.101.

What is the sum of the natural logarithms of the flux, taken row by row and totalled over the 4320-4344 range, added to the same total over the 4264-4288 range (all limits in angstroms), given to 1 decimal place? 26.0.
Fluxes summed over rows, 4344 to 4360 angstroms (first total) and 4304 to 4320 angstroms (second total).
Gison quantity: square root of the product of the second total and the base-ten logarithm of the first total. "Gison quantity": 6.93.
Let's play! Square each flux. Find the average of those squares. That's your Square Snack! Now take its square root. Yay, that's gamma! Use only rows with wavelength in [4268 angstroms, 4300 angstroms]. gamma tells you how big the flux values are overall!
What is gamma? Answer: 7.7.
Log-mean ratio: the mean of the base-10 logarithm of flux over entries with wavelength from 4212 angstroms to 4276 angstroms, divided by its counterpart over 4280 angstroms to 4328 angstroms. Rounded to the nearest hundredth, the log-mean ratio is 1.03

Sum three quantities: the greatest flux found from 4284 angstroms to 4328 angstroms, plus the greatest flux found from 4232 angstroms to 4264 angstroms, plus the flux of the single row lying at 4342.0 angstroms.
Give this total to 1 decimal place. 26.6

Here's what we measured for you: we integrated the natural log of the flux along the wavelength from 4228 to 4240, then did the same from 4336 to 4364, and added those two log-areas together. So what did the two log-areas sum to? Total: 88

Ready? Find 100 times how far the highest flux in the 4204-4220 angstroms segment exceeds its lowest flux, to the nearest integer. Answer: 120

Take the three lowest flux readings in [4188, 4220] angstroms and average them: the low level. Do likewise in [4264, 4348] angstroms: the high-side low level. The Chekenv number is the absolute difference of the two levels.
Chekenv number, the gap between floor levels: 1.1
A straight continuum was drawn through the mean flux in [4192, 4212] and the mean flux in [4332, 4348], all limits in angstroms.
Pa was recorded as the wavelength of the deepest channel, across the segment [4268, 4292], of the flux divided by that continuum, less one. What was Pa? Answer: 4274.0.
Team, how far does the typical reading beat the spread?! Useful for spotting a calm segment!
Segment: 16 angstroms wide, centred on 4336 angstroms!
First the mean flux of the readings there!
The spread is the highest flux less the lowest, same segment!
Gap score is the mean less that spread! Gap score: 6.56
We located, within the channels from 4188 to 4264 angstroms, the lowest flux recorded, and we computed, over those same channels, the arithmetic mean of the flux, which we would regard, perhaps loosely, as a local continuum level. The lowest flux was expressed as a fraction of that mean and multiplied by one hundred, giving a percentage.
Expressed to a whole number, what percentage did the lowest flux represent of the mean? 80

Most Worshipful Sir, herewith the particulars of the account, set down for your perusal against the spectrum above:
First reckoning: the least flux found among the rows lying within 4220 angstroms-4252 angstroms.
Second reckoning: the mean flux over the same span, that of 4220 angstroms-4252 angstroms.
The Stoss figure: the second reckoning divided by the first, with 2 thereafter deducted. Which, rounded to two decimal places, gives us -0.87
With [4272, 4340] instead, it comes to -0.63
